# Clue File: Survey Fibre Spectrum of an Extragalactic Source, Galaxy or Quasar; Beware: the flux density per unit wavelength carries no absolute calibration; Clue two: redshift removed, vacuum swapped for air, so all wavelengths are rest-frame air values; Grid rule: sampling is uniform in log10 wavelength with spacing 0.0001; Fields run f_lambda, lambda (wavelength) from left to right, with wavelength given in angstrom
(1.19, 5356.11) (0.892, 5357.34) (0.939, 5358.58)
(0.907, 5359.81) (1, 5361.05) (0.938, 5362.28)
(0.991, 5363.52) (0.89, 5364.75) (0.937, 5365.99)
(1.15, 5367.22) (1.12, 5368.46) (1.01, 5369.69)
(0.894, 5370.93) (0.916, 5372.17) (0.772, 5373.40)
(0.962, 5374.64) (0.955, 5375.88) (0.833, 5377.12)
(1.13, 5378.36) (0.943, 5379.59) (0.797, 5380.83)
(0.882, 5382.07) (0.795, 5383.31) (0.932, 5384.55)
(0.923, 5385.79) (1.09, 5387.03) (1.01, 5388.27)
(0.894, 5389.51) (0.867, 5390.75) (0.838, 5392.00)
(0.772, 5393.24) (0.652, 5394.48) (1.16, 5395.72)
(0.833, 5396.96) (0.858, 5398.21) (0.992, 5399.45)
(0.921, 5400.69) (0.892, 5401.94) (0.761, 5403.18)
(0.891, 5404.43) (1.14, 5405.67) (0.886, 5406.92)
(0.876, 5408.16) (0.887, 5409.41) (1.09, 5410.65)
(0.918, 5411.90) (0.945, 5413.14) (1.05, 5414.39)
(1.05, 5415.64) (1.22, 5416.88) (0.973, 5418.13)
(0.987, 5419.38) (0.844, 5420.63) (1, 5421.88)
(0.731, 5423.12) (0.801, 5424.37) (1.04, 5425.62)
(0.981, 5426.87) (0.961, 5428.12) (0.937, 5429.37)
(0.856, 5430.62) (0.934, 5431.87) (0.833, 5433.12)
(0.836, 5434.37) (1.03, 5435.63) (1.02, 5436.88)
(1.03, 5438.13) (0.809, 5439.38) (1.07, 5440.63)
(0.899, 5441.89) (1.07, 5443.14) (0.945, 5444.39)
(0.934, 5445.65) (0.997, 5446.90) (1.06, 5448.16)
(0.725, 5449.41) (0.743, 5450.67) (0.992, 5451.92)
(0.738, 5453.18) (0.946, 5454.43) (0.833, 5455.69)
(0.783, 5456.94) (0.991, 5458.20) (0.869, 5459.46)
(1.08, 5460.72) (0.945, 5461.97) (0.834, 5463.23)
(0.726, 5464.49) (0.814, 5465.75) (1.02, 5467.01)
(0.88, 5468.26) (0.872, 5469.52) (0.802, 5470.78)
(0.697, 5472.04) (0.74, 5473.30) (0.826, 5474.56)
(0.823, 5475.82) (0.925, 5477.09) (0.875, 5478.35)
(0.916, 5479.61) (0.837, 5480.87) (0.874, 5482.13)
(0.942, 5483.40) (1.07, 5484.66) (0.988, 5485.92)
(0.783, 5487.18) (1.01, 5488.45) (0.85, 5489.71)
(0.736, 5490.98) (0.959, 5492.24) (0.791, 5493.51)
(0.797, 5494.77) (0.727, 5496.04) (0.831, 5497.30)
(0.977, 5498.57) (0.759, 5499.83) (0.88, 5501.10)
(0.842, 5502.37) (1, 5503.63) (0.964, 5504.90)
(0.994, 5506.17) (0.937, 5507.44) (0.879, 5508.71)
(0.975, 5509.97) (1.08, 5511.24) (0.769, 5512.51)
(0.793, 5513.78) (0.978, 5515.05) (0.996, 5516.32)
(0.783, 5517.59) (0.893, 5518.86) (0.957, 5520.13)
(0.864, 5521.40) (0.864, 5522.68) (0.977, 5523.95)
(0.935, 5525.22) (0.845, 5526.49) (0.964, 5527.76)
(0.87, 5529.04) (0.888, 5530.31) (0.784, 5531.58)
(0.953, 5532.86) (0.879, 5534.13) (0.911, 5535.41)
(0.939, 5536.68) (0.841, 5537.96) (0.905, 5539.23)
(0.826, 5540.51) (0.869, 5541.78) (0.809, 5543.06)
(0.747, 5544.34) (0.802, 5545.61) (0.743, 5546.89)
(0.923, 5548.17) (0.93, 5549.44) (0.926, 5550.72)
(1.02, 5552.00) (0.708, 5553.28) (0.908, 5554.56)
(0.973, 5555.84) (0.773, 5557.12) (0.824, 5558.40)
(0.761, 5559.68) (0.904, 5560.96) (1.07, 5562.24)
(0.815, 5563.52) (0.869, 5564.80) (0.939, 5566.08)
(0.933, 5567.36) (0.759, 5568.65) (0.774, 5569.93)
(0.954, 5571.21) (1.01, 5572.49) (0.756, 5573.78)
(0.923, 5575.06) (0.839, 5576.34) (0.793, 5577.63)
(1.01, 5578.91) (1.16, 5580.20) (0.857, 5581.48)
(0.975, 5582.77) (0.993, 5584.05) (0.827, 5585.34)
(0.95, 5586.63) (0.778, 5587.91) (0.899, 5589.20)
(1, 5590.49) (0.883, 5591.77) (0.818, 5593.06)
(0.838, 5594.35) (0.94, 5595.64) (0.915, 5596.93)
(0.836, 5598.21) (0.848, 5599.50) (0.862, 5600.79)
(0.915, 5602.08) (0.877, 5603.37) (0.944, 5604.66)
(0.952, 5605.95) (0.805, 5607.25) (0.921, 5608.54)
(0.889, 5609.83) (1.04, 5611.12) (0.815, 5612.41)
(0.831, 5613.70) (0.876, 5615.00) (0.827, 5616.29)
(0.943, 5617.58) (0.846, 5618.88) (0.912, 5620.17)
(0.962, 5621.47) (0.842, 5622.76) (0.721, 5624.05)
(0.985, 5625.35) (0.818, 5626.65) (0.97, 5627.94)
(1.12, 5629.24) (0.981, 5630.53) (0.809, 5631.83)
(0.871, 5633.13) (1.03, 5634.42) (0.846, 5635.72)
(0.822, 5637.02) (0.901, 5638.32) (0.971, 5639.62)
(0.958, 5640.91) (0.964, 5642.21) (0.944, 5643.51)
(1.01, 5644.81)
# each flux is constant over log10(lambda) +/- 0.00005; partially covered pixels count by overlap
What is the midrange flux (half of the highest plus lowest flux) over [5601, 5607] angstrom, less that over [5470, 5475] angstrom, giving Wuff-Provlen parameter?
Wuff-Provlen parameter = 0.15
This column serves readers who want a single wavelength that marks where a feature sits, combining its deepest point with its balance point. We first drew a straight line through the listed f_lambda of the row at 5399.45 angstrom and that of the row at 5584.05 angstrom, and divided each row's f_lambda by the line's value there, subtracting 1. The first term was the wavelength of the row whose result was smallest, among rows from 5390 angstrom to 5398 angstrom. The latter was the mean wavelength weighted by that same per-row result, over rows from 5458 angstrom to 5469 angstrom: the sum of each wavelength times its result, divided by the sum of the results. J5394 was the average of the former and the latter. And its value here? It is 5429.5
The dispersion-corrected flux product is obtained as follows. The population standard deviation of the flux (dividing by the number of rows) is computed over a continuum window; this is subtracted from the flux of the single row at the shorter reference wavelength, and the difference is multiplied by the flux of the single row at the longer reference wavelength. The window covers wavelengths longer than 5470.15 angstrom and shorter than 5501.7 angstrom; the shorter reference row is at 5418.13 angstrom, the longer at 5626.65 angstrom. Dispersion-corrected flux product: 0.72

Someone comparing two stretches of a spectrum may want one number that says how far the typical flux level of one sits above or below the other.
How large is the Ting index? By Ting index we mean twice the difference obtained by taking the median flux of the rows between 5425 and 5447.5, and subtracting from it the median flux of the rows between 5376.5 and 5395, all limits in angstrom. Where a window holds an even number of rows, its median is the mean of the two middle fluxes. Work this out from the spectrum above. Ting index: 0.14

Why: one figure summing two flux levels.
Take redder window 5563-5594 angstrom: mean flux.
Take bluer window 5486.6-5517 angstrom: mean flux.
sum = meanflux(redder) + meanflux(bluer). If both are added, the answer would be 1.78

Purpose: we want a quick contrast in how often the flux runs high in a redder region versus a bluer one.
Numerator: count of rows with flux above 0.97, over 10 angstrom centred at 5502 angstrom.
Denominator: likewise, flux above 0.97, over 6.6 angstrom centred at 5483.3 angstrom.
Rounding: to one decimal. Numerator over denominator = 1.5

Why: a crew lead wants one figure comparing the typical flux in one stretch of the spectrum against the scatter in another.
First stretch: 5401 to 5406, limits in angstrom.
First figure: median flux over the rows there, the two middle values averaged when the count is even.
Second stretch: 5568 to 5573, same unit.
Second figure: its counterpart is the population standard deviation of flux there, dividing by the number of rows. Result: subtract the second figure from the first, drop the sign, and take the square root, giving 0.884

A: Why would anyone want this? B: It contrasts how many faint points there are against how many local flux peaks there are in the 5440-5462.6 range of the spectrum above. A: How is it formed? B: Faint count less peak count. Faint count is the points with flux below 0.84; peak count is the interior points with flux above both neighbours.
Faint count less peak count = -1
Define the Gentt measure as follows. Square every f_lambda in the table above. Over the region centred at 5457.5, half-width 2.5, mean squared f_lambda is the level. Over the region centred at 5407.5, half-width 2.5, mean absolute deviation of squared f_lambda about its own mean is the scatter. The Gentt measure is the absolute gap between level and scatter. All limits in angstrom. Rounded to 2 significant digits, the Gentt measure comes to 0.57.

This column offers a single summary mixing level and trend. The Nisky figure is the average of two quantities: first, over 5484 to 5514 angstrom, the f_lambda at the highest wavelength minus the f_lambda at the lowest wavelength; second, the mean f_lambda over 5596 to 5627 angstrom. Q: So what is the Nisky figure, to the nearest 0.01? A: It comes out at 0.30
